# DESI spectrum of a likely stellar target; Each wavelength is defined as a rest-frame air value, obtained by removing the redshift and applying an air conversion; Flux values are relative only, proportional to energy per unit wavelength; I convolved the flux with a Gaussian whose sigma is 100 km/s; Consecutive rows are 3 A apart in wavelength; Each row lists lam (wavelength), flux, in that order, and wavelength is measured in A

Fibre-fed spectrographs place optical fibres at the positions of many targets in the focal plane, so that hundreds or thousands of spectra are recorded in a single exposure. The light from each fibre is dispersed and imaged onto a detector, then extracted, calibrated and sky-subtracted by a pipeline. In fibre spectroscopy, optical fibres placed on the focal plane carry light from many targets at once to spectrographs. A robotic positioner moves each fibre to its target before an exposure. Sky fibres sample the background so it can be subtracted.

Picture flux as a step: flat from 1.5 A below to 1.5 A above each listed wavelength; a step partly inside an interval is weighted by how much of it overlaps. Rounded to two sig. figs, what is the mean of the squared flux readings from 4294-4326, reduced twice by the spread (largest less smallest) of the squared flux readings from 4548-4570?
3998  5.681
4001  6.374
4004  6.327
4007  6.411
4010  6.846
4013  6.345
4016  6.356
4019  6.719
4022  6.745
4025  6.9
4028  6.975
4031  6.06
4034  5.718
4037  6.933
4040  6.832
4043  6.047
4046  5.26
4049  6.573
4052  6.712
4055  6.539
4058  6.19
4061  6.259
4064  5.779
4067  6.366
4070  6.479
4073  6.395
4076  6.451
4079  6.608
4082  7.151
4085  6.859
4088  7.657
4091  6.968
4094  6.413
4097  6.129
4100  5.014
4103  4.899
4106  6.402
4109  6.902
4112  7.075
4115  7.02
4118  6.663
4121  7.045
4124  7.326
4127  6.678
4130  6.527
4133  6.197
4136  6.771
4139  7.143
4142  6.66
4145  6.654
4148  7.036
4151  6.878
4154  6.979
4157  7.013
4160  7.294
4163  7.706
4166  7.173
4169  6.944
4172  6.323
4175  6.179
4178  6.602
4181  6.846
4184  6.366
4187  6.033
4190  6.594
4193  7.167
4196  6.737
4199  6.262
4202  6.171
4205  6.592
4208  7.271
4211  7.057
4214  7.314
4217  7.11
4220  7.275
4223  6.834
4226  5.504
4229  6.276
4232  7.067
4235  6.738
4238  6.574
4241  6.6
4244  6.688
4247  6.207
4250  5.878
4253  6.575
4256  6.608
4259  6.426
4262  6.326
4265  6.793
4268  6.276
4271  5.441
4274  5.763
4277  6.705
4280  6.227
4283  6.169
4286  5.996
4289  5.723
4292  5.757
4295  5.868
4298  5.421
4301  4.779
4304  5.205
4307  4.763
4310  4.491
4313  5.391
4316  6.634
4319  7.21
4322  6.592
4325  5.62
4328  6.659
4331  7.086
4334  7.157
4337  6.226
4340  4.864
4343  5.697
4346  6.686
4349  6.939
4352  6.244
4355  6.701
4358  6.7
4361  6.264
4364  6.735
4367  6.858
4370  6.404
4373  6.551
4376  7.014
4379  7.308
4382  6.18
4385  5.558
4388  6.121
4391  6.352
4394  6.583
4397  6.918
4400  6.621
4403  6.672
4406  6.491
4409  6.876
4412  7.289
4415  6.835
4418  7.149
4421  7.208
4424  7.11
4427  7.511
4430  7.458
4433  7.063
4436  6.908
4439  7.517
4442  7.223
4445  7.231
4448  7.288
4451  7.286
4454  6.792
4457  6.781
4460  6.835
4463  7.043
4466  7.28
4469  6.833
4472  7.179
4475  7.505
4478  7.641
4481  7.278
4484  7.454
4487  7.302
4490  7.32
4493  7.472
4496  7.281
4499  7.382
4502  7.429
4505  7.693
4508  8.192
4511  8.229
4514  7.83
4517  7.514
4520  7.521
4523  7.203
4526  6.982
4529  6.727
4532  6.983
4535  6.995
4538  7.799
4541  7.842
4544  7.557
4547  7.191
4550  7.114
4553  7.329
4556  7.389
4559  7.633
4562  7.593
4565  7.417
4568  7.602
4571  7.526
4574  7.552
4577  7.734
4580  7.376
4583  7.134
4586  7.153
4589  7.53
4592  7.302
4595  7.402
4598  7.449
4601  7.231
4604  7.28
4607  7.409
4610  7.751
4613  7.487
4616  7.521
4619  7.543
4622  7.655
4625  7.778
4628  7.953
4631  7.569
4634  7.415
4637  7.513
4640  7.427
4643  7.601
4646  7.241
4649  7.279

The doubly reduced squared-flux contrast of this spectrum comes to 17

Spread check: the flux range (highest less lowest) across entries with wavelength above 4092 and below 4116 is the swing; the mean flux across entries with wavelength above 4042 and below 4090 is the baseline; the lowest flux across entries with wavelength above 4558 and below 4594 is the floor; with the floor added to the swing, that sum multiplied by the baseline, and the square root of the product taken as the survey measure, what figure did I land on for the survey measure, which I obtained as 7.8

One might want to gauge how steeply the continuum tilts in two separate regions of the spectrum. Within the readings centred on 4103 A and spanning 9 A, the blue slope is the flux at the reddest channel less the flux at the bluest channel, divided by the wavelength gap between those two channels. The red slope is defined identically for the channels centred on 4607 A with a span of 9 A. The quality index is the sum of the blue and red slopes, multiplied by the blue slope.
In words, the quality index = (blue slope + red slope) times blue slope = 0.072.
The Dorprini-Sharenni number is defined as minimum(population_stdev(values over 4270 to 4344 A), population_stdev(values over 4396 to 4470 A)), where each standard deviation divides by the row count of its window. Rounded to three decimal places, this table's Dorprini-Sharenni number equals 0.276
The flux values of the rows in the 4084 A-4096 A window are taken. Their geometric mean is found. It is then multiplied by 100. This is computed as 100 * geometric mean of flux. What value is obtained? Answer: 696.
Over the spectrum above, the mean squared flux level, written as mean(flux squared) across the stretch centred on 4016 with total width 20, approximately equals 43.8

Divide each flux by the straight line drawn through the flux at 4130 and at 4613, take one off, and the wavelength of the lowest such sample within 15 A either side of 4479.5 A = 4469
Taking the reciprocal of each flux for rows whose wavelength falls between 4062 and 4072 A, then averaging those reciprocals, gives 0.161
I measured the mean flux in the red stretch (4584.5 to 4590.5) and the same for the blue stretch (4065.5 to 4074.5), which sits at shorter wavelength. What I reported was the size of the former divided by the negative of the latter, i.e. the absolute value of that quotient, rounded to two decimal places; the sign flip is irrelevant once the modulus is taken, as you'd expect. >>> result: 1.14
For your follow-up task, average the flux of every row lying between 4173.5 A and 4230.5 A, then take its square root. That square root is 2.58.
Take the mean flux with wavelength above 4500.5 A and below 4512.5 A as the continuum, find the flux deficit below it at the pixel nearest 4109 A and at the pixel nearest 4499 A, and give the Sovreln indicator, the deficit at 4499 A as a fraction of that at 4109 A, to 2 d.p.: 0.51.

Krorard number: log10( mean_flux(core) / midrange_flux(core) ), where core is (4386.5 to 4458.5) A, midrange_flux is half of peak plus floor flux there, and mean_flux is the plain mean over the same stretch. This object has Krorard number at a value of 0.010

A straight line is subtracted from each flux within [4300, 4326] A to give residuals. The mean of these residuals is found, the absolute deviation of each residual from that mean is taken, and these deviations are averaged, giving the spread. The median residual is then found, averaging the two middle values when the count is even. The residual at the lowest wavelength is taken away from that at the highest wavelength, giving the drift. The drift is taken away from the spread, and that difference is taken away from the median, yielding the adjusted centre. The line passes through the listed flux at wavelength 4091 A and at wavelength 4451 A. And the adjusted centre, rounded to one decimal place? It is -1.7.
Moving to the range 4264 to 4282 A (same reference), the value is -1.9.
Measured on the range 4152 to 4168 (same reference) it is 0.1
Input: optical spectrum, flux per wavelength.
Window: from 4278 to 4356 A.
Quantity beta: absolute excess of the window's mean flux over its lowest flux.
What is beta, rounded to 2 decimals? 1.51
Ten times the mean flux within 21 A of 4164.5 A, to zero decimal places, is 69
